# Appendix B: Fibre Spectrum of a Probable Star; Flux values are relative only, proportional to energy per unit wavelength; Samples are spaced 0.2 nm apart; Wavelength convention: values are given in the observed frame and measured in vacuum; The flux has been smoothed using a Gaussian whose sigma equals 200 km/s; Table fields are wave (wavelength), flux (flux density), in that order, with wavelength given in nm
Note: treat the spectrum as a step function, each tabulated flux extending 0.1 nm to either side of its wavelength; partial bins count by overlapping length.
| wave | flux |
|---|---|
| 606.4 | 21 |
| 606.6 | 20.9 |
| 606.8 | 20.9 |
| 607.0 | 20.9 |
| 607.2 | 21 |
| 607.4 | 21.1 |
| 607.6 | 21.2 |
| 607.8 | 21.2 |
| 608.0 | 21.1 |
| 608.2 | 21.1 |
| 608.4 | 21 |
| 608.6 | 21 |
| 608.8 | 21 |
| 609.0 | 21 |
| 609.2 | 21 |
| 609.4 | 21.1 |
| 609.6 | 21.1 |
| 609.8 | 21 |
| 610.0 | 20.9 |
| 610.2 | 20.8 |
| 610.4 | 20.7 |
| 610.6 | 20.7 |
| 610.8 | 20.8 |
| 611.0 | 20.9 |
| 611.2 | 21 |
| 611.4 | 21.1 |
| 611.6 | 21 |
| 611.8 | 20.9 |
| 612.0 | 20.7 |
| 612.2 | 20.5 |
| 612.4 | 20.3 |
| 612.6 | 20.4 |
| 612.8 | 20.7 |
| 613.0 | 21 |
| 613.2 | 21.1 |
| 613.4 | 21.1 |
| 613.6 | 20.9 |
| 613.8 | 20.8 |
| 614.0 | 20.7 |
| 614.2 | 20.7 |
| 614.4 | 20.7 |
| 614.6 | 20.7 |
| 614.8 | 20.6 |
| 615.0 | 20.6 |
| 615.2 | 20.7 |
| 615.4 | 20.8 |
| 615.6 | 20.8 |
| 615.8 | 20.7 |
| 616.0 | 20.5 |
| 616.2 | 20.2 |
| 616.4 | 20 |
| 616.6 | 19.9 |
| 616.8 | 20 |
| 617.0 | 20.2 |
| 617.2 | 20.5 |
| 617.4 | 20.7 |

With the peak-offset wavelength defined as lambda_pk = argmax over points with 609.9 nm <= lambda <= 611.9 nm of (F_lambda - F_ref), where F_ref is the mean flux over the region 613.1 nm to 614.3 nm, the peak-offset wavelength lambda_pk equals 611.4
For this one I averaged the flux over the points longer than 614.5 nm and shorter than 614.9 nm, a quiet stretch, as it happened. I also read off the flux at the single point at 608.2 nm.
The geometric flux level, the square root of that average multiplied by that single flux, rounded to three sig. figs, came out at 20.9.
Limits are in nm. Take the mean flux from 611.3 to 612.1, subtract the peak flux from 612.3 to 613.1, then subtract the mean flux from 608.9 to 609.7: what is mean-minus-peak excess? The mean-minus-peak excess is -21.1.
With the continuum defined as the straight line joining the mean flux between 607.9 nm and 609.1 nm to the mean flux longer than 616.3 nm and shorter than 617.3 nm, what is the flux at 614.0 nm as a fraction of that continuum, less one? 0.013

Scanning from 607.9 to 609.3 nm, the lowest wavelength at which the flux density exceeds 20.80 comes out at 608.0 nm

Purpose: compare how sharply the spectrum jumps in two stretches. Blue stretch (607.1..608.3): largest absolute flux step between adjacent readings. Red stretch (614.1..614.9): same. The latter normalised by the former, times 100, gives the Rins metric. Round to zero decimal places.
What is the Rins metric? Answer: 100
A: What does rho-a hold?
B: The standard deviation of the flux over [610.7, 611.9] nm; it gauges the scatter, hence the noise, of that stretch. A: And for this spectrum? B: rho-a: 0.10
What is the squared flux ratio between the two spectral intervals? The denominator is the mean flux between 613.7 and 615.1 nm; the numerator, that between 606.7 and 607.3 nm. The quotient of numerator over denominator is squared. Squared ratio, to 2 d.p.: 1.02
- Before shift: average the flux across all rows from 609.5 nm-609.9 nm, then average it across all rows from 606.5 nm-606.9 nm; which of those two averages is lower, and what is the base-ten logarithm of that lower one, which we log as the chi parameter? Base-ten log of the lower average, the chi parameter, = 1.32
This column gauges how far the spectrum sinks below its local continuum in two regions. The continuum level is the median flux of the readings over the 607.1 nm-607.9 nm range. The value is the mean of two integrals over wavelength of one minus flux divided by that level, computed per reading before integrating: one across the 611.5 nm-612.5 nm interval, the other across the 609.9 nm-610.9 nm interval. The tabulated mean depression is 0.020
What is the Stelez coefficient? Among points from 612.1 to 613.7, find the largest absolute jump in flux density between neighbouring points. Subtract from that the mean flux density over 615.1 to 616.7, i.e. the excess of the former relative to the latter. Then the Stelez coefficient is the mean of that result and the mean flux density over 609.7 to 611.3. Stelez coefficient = 0.35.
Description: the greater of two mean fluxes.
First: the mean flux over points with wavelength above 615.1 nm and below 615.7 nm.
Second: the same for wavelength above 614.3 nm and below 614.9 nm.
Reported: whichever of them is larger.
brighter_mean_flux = 20.8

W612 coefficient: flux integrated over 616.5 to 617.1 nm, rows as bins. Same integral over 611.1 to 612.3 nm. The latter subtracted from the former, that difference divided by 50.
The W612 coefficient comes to -0.3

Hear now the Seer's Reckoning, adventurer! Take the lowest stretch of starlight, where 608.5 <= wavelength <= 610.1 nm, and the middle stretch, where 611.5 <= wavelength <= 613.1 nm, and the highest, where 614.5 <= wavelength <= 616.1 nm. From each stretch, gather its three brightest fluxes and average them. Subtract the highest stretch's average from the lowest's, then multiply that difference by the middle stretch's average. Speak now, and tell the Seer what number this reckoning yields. 6.3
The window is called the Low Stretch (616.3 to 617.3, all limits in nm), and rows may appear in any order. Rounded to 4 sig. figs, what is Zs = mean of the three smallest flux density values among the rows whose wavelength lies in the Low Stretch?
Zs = 19.97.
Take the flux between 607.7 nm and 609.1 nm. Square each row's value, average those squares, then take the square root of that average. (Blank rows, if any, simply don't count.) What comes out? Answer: 21.1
